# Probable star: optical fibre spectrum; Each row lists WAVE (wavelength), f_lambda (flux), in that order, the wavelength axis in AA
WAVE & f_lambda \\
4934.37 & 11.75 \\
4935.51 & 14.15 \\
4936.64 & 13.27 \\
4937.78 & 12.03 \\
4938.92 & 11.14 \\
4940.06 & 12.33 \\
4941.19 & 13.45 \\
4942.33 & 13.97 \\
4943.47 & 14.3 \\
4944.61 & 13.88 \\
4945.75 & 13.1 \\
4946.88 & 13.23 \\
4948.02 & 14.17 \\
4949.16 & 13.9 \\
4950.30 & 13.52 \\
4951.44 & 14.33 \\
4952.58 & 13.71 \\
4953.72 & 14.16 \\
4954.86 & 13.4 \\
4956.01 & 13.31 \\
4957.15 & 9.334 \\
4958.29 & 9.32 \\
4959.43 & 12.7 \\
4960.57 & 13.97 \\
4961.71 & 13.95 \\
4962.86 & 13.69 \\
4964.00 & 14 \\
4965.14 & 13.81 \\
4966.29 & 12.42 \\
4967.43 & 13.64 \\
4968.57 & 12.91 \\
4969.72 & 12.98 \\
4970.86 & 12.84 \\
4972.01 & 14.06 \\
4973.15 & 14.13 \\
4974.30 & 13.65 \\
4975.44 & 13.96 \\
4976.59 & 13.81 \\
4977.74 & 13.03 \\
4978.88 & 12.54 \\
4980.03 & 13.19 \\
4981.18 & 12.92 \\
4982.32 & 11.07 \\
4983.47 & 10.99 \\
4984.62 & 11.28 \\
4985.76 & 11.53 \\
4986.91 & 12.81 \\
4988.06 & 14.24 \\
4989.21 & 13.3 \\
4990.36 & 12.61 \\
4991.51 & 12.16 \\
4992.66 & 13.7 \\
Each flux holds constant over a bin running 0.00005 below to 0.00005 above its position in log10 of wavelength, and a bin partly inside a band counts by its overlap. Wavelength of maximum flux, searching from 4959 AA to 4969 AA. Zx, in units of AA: 4964.00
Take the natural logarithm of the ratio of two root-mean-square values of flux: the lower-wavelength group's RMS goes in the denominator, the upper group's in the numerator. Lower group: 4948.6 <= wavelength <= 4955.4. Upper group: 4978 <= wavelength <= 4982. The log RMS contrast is -0.07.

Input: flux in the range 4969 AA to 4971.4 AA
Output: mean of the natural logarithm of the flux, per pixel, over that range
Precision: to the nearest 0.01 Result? 2.56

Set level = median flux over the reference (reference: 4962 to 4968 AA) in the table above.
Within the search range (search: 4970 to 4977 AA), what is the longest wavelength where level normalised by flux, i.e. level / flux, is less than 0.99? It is 4975.44 AA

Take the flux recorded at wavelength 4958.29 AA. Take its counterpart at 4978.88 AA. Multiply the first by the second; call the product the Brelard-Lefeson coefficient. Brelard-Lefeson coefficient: 117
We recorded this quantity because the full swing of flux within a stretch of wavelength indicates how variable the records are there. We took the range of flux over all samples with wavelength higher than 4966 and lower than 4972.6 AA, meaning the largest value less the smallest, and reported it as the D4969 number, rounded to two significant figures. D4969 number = 1.6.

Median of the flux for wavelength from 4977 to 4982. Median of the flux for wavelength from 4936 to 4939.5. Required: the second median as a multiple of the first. 0.93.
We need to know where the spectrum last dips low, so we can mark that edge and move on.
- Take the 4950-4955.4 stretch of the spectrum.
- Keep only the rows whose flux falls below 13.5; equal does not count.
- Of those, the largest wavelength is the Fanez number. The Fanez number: 4954.86 AA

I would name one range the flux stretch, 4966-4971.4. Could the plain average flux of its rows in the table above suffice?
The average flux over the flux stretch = 13.0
